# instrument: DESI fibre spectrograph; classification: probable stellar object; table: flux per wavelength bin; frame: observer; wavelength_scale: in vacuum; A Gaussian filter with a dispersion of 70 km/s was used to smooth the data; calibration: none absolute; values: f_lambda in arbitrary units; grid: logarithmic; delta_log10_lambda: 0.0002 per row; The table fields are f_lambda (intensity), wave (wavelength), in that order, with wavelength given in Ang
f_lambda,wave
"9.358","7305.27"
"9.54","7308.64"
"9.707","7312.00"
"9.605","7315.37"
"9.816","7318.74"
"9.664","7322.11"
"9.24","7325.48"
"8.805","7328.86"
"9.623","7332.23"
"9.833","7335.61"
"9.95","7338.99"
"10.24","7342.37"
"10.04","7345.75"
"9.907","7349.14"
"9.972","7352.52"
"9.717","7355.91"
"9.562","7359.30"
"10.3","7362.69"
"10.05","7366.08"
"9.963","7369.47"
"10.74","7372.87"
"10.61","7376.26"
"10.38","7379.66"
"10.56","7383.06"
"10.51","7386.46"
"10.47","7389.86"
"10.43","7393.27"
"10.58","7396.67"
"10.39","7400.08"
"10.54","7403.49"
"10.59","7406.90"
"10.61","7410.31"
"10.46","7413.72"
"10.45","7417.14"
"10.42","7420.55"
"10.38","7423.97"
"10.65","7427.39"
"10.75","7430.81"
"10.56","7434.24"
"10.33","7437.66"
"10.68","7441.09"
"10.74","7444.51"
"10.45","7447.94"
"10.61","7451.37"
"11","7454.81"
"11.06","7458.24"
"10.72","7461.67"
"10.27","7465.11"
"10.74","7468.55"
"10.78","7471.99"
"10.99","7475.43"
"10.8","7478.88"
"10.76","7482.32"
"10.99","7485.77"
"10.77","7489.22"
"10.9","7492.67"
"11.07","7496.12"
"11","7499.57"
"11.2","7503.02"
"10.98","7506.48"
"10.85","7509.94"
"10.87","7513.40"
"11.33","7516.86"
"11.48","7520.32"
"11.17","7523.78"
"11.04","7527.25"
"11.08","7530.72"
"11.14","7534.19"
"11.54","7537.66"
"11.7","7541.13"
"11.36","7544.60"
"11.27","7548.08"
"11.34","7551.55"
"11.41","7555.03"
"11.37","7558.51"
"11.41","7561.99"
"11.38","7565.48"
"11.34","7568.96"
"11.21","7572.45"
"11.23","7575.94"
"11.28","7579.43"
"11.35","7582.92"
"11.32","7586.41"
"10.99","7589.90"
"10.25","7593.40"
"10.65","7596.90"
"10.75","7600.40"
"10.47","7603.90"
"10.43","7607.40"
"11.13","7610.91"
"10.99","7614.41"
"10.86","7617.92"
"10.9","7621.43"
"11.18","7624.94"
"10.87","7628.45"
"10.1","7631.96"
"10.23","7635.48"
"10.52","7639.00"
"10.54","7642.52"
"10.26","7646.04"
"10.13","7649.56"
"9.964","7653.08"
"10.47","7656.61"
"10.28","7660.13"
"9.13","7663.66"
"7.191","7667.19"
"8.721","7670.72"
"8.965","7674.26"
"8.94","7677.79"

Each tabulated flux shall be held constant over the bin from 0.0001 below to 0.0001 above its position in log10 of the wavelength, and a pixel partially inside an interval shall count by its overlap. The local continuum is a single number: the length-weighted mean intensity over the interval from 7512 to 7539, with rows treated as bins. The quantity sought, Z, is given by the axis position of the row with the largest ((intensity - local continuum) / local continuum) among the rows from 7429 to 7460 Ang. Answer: 7458.24 Ang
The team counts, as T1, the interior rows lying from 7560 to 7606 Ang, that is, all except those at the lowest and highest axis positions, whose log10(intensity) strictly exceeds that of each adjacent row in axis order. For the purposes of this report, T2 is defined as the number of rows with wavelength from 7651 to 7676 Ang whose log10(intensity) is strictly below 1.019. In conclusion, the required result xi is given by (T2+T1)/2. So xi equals 4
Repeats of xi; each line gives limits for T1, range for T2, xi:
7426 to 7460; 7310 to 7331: 4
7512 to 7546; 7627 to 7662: 4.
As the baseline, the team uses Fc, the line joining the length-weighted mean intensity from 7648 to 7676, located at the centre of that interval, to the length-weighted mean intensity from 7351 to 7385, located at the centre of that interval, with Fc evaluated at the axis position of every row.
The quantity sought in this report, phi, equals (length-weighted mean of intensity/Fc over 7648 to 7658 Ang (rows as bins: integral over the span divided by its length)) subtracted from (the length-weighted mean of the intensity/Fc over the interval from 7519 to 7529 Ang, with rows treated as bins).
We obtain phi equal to 0.07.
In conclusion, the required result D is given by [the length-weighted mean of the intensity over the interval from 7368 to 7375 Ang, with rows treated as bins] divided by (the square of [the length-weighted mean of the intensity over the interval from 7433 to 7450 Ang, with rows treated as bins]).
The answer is 0.093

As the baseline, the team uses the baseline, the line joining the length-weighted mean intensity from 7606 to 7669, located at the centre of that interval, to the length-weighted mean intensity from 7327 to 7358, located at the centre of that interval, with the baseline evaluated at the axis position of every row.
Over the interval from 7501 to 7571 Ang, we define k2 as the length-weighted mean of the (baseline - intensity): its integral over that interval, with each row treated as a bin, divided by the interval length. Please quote -1.15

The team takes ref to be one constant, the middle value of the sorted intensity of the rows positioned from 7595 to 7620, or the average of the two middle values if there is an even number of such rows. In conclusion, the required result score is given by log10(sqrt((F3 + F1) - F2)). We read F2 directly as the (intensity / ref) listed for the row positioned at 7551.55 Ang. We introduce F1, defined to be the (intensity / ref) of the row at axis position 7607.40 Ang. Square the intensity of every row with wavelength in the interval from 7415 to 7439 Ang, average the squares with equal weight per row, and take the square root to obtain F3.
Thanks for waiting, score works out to 0.509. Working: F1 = 0.97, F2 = 1.05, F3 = 10.5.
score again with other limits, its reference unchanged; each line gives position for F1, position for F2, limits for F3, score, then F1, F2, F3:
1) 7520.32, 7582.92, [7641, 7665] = 0.503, 1.07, 1.06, 10.1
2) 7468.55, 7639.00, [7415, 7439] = 0.511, 1.00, 0.98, 10.5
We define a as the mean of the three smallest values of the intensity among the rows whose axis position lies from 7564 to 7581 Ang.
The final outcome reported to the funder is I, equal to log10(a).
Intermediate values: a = 11.2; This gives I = 1.05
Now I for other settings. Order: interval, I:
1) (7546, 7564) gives 1.05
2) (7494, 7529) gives 1.04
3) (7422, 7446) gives 1.02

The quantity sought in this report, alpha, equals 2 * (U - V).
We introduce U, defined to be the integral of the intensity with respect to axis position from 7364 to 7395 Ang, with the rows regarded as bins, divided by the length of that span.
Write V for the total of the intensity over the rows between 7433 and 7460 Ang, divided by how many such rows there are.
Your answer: -0.5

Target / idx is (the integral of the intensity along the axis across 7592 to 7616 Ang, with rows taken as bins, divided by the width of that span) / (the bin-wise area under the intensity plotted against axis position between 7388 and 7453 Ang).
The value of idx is 0.016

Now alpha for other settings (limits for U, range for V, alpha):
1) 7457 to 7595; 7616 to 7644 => 0.9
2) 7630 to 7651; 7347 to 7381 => 0.4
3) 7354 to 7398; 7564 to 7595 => -1.7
